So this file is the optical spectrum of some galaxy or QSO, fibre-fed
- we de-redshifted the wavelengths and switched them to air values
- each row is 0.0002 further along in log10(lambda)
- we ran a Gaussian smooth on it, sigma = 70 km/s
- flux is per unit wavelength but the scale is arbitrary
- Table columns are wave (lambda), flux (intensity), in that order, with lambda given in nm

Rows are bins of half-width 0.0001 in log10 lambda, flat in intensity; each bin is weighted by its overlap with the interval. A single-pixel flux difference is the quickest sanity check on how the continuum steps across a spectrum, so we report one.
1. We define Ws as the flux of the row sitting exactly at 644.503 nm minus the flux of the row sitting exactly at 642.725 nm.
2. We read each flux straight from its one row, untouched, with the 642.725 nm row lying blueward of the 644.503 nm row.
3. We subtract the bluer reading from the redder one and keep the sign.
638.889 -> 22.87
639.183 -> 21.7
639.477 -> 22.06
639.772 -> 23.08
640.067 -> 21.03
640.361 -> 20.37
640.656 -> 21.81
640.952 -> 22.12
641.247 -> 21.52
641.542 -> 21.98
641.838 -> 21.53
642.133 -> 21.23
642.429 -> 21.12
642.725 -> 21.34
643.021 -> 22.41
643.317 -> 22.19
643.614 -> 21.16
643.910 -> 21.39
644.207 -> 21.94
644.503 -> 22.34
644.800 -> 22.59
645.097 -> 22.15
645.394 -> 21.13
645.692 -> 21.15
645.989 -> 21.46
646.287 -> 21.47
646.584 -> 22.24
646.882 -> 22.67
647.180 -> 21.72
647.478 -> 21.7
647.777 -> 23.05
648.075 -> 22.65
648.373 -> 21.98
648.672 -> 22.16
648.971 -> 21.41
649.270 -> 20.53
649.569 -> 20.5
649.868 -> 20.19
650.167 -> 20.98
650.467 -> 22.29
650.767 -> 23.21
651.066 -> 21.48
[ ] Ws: 1.0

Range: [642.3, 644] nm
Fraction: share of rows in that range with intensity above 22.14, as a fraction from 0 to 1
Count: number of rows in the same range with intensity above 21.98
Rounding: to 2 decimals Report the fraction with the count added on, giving 2.33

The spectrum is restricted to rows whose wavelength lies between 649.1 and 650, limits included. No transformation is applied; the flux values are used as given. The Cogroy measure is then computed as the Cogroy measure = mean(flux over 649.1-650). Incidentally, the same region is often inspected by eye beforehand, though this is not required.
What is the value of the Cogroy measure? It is 20.4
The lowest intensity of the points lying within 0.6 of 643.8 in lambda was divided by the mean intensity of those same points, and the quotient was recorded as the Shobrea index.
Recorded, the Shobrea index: 0.976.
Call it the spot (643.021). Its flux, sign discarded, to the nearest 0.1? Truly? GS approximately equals 22.4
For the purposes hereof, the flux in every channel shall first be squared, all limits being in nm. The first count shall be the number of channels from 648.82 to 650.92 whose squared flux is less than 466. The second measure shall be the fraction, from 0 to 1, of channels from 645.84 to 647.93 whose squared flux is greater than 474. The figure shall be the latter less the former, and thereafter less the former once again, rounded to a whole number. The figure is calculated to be -10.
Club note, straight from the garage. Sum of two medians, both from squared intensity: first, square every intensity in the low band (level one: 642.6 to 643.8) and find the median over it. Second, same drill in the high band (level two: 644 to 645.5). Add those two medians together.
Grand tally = 965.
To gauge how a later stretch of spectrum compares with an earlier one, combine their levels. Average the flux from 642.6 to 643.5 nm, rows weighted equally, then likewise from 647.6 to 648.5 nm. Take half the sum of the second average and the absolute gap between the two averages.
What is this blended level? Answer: 11.6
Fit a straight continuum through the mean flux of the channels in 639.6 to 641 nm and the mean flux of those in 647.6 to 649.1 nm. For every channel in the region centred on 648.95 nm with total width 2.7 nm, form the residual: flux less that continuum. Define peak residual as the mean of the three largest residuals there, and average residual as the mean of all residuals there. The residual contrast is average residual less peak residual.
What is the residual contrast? -1.18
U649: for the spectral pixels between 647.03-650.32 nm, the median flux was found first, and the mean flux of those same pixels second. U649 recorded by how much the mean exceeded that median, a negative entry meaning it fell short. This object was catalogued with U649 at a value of -0.17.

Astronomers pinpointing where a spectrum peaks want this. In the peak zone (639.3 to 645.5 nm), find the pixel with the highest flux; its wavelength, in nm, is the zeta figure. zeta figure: 639.772 nm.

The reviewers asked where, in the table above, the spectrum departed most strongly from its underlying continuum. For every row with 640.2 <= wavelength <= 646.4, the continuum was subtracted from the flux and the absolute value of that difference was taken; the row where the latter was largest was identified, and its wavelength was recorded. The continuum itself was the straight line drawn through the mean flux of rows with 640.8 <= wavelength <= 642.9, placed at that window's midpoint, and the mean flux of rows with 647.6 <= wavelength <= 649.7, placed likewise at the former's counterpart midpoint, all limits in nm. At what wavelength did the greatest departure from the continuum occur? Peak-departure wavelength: 640.361 nm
